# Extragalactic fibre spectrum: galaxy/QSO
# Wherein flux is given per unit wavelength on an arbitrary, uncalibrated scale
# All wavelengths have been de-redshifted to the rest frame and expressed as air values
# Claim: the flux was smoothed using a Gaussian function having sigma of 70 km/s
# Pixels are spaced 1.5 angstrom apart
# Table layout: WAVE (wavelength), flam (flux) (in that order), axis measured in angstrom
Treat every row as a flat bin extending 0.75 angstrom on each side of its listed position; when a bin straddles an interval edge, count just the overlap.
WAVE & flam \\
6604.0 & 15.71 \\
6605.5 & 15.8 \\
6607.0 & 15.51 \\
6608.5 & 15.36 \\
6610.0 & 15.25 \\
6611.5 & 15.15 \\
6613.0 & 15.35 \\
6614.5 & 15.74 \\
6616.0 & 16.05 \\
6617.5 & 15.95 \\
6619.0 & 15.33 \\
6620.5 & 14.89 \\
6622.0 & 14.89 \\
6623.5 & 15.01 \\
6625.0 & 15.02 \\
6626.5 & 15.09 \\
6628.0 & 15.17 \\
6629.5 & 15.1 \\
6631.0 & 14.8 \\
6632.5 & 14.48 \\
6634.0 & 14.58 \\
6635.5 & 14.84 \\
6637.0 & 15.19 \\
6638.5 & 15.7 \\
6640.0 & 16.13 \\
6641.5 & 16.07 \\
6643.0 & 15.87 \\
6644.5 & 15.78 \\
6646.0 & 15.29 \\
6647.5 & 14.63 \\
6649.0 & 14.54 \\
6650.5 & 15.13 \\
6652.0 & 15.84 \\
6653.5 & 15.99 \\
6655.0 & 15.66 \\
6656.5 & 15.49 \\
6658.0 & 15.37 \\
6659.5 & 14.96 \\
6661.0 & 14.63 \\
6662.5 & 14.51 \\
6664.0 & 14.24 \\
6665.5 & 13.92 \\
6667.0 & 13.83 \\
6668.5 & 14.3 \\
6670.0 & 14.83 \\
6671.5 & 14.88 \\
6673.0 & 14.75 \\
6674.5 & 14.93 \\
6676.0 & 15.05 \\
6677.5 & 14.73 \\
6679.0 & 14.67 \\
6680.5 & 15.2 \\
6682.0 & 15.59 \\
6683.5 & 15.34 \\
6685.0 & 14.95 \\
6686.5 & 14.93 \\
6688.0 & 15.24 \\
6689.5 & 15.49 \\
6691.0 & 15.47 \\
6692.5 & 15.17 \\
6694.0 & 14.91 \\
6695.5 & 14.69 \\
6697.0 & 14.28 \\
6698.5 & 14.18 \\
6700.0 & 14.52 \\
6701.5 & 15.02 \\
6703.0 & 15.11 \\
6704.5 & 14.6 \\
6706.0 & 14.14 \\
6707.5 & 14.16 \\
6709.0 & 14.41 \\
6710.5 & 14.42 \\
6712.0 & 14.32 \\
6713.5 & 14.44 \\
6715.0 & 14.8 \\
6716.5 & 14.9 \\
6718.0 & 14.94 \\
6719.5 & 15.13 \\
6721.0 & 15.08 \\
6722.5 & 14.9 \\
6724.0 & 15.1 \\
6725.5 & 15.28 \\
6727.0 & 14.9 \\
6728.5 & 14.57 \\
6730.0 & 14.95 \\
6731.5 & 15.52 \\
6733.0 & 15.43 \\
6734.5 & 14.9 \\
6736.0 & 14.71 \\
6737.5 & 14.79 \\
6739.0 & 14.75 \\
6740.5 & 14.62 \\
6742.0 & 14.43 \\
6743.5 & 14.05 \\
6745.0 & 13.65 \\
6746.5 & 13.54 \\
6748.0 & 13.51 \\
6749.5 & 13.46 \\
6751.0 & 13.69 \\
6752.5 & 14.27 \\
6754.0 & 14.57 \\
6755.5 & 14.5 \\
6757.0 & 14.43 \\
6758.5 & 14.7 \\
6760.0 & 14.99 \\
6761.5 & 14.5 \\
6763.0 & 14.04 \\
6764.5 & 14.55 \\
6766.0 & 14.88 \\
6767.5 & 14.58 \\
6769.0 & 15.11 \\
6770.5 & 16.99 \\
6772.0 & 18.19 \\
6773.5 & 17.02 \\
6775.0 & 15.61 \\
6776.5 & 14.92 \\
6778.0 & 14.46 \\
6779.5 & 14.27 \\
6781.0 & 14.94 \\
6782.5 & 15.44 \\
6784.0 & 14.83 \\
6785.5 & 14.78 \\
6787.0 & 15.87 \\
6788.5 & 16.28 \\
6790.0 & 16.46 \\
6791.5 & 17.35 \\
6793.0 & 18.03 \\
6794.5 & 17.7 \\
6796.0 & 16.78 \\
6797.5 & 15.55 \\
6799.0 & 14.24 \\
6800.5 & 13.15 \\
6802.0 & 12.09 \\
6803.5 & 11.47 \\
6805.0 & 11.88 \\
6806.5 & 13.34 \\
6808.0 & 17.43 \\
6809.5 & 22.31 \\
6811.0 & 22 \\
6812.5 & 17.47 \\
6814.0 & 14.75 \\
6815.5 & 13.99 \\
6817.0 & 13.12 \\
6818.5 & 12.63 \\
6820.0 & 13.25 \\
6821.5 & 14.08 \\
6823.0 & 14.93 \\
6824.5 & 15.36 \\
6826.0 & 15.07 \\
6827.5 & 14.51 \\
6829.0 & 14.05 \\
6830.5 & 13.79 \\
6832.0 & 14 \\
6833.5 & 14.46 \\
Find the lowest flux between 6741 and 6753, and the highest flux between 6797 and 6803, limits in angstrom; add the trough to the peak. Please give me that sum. 29.0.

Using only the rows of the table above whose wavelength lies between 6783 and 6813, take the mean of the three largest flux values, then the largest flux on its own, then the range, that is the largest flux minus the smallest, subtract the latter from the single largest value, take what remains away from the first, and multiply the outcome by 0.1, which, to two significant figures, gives 0.93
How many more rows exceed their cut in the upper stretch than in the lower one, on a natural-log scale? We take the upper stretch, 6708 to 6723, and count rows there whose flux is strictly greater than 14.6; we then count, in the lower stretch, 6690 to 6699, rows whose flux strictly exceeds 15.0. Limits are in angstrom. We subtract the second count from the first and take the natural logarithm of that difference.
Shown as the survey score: 1.4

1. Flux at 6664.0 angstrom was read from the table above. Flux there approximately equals 14.24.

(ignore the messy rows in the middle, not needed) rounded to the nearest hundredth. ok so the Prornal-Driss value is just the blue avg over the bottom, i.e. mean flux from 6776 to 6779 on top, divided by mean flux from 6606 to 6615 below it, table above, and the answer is 0.95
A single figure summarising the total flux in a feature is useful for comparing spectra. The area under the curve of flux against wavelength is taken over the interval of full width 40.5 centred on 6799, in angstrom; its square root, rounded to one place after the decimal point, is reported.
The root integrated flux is 25.0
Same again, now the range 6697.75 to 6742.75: 25.8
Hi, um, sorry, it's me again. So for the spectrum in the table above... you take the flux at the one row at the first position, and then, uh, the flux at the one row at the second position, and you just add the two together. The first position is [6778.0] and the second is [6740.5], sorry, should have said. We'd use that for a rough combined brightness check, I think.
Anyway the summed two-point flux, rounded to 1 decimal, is 29.1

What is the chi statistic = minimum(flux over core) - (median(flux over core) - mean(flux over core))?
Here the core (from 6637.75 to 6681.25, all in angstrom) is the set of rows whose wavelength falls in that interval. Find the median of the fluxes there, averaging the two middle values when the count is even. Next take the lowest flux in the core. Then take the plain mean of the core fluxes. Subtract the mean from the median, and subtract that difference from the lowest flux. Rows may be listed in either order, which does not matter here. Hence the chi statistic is 13.9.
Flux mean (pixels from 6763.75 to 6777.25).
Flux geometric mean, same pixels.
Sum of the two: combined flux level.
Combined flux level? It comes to 31.5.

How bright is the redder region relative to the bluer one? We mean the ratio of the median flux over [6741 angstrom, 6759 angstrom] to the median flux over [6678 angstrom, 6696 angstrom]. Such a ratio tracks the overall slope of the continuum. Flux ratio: 0.93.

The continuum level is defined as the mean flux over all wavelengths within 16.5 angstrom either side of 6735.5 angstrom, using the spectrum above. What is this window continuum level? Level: 14.6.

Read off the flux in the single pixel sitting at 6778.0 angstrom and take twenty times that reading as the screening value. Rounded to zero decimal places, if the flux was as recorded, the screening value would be 289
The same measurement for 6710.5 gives 288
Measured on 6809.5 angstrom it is 446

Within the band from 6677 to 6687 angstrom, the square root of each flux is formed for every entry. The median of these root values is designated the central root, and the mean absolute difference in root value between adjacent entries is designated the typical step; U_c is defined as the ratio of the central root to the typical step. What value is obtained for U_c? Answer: 110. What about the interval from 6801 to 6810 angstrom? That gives 12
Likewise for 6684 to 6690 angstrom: 157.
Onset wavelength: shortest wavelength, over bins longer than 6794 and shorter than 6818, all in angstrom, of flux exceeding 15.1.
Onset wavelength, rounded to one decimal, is 6794.5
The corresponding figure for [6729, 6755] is 6731.5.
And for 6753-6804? 6769.0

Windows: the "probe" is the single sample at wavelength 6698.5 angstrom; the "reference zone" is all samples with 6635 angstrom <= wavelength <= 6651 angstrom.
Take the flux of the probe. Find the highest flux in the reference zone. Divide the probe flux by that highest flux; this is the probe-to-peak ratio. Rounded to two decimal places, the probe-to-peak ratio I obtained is 0.88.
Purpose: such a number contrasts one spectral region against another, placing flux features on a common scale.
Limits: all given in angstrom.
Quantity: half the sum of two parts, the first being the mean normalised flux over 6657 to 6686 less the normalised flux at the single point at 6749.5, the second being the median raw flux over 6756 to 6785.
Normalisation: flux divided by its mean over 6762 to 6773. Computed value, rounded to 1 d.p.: 7.5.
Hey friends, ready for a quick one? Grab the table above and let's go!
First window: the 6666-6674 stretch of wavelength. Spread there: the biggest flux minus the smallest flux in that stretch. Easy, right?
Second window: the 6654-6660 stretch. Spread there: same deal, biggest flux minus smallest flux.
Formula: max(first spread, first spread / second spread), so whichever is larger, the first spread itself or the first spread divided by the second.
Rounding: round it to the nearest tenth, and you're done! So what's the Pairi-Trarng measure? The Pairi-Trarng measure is 1.5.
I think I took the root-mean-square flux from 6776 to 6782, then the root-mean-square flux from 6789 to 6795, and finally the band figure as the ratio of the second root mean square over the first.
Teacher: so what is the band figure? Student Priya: 1.19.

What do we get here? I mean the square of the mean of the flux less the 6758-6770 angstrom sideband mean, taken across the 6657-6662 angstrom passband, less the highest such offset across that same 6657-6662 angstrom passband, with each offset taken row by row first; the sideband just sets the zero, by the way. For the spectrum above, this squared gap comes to 0.15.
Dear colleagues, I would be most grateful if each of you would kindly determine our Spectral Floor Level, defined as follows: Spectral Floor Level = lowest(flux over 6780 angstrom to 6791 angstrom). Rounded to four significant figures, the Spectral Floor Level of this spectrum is 14.78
